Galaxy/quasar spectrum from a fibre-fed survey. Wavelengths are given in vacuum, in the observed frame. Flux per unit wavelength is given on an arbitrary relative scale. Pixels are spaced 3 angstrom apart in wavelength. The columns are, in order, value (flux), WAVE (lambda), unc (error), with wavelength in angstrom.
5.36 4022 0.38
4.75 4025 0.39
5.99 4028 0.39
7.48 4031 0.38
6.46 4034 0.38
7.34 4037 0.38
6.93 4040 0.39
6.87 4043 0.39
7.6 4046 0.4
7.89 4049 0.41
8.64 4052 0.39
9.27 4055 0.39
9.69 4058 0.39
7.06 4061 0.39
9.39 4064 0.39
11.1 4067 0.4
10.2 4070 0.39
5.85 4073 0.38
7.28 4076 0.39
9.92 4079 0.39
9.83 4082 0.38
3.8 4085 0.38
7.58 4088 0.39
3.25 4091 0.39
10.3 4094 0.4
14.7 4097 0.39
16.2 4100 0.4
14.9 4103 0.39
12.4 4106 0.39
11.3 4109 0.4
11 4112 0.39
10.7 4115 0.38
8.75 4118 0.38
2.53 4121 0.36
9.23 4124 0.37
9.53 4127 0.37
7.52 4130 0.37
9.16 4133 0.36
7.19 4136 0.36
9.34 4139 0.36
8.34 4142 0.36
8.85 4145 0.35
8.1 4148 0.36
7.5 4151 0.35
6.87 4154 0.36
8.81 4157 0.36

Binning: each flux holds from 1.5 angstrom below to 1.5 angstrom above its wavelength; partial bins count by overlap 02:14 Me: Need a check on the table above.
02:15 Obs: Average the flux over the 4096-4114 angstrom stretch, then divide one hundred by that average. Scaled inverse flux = 7.5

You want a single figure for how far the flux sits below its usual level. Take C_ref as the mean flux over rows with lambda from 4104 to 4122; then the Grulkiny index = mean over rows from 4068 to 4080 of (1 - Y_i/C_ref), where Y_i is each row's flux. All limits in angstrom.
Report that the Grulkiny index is 0.1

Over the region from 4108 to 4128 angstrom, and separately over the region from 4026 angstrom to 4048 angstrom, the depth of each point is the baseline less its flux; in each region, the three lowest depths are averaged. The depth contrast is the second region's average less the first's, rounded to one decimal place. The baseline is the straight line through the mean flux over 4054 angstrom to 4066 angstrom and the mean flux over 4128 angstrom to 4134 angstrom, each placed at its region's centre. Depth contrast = 4.1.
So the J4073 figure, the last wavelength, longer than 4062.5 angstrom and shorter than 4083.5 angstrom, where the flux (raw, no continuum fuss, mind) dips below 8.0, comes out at 4076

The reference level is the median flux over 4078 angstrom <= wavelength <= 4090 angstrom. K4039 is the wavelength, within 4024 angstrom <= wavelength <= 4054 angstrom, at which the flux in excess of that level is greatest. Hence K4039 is 4052 angstrom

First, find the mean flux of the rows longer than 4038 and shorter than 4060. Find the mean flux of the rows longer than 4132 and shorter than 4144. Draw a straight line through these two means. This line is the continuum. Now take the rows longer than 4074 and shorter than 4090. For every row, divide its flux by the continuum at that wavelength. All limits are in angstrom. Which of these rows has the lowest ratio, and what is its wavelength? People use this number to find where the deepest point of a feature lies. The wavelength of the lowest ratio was 4085 angstrom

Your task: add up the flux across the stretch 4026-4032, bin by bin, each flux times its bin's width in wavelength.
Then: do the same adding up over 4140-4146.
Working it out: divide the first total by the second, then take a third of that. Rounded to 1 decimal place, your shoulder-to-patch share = 0.3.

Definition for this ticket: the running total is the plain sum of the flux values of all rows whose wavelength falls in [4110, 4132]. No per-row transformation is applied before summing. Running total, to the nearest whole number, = 59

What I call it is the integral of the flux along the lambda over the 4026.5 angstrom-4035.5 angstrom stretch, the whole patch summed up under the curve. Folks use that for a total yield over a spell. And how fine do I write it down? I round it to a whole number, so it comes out 60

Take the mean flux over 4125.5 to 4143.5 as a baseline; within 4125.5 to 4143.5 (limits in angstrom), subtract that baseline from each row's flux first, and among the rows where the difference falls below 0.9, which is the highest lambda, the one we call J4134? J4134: 4142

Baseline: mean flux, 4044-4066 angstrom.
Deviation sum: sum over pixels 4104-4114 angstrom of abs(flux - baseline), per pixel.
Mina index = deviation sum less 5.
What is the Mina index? 4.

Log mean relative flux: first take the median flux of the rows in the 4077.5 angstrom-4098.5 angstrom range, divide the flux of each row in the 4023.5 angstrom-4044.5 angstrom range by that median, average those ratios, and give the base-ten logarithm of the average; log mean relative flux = -0.18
